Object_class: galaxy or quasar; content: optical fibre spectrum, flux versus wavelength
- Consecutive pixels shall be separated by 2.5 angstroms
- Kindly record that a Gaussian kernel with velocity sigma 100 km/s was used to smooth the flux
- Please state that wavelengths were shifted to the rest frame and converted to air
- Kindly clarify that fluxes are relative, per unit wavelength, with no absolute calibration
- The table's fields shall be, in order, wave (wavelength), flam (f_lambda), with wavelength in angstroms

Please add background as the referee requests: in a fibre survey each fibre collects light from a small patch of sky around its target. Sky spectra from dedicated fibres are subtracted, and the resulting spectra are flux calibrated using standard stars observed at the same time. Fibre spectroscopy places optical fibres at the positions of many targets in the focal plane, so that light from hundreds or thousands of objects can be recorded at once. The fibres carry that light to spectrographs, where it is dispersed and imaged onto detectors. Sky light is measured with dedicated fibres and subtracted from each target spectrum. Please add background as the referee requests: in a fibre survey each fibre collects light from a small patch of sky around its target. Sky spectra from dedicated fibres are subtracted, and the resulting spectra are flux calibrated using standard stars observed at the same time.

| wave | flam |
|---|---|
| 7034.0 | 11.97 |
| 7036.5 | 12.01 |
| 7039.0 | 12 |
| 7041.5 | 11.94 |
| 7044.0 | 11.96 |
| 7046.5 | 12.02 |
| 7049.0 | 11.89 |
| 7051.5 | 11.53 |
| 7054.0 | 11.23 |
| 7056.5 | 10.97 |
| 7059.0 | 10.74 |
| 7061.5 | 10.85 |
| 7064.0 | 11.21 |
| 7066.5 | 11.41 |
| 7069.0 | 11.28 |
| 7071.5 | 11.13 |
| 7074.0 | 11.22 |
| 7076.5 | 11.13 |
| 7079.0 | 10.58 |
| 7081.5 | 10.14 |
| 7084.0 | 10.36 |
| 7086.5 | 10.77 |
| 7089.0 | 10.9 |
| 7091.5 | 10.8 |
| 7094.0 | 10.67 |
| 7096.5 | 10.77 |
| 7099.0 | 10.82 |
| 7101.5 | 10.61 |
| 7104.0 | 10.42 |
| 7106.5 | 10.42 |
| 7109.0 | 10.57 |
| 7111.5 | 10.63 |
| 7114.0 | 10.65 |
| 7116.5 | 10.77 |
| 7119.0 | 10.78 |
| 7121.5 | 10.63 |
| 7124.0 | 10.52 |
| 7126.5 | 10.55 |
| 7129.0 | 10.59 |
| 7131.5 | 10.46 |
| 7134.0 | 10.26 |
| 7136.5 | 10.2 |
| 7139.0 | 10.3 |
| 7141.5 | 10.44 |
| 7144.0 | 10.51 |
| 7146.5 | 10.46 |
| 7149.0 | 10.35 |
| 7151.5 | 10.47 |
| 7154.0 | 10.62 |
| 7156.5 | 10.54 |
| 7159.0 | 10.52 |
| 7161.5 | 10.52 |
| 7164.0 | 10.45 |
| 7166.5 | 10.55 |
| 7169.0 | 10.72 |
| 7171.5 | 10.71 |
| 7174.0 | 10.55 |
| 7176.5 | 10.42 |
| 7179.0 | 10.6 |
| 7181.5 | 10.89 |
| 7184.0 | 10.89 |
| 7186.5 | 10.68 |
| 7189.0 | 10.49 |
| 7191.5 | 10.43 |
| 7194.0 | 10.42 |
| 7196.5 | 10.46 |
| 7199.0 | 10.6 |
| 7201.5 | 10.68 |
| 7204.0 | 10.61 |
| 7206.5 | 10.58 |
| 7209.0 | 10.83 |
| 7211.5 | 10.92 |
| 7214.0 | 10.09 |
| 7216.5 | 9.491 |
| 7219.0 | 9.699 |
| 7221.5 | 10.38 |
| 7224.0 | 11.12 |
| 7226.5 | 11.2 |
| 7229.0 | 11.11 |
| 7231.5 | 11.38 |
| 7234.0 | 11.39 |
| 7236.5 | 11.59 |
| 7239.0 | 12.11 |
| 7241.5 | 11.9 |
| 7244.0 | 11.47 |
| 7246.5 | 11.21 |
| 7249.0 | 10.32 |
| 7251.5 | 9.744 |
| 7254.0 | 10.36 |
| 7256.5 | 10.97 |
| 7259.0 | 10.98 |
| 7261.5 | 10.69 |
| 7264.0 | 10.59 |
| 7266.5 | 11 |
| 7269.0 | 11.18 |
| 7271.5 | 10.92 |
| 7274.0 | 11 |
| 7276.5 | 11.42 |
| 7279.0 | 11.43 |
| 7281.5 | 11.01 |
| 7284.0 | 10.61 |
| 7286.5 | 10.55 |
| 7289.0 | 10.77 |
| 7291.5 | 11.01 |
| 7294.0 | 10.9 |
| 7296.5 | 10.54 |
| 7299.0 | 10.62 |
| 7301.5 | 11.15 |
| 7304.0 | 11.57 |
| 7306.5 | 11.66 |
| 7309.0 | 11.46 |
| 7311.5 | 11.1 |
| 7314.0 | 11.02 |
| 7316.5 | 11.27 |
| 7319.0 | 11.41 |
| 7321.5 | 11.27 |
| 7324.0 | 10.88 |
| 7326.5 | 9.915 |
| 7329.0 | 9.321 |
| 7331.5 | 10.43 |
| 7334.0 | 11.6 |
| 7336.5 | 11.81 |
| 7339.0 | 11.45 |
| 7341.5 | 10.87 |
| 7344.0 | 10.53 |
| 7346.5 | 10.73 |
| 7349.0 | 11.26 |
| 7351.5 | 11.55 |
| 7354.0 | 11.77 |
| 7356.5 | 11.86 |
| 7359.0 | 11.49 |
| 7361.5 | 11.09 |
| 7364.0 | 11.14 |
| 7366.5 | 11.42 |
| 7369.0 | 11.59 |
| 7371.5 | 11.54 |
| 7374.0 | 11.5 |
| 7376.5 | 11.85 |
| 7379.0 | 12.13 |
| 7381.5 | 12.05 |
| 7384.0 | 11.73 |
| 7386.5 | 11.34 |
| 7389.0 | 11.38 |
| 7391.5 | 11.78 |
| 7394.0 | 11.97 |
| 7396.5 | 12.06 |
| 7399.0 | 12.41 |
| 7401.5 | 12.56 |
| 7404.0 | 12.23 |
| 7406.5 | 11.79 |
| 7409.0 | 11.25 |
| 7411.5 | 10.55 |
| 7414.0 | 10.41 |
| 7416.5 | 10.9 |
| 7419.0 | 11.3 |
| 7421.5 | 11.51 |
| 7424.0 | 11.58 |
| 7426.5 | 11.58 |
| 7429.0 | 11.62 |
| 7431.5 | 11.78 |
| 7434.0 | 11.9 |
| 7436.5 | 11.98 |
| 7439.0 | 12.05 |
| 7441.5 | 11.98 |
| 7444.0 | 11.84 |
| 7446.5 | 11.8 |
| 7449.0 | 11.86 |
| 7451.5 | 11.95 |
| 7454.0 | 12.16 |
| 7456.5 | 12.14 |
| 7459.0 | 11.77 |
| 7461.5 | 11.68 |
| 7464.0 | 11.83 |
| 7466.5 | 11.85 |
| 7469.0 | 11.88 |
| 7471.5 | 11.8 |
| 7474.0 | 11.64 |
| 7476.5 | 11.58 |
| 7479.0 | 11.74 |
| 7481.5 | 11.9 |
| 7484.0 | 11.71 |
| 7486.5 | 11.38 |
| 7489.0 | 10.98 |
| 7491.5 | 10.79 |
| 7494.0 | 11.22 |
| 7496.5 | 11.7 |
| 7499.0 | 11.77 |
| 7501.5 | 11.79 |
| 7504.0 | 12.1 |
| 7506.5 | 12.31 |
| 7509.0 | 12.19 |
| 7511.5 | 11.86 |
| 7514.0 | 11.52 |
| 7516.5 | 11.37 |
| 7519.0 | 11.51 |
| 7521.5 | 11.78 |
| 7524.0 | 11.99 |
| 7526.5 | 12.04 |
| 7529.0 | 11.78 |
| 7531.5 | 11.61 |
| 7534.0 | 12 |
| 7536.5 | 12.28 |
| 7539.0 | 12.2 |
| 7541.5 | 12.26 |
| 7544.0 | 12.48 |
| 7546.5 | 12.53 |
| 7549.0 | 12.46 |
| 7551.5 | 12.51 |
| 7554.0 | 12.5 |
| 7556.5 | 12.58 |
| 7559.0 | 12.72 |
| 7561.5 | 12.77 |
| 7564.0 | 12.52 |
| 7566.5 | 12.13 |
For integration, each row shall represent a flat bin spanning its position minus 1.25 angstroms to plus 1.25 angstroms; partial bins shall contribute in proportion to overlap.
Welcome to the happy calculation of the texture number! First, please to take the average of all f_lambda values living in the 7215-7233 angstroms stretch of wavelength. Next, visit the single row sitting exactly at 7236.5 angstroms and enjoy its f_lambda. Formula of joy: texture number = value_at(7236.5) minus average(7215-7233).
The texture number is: 1.0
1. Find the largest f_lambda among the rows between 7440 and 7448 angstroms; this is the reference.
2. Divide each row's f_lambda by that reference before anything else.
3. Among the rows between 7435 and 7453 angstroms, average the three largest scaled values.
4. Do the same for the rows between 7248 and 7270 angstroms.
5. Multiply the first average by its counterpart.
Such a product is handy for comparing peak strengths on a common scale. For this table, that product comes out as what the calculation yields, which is 0.92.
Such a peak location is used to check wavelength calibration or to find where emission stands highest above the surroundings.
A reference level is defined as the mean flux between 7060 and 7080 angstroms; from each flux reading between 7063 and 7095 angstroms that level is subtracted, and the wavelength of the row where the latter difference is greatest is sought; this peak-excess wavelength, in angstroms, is 7066.5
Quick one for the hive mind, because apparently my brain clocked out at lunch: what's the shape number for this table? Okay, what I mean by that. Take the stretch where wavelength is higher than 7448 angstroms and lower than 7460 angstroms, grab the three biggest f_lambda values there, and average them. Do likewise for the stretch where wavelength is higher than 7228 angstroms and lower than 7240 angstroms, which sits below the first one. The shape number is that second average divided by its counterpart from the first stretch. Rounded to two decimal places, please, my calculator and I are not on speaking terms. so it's 0.97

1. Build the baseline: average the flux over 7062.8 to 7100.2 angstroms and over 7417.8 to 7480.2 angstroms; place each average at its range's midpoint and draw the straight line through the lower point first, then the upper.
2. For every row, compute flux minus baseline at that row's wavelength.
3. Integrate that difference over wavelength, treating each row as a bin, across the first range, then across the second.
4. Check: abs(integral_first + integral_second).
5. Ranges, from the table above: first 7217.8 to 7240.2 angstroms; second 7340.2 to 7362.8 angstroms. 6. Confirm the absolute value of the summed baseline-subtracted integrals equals 10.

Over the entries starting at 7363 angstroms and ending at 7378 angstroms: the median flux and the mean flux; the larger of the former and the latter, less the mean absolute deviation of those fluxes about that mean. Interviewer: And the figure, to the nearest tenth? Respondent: 11.4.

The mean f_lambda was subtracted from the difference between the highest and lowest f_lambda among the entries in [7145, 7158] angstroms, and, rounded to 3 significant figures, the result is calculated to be -10.2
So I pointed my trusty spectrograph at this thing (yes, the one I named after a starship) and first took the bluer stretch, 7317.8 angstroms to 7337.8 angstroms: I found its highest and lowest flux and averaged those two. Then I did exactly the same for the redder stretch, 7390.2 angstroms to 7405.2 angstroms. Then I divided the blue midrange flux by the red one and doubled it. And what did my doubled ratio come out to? 1.74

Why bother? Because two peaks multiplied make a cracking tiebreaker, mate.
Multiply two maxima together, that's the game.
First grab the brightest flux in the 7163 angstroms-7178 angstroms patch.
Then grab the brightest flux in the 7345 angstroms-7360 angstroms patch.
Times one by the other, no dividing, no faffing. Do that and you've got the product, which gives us 127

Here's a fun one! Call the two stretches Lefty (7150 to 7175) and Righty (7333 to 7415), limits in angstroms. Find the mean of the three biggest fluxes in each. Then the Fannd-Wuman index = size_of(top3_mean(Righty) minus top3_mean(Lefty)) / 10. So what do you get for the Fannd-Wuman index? 0.172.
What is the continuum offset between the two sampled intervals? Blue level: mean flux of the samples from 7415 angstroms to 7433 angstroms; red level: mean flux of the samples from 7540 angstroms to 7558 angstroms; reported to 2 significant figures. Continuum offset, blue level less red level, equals -1.0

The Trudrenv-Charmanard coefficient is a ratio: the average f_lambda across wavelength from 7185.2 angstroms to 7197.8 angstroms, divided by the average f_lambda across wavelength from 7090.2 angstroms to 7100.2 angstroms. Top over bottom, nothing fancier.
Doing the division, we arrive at 0.975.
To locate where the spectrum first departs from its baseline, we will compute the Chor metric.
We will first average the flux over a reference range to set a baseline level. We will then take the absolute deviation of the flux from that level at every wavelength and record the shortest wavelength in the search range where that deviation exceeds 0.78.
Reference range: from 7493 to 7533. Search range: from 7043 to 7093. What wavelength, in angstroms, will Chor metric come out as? 7056.5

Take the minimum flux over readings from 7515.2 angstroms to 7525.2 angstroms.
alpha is 11.37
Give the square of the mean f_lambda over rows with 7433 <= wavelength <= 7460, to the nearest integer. 143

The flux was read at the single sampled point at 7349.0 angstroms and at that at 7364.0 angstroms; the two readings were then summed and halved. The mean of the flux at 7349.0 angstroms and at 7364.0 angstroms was 11.2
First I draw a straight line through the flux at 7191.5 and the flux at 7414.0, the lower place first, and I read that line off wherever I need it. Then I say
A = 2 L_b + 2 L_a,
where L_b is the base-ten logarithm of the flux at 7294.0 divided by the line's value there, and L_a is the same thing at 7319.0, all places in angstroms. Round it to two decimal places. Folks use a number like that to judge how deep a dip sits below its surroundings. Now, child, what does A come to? 0.12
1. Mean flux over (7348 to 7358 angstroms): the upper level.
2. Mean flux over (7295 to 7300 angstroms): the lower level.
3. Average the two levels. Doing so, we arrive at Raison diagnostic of 11.1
